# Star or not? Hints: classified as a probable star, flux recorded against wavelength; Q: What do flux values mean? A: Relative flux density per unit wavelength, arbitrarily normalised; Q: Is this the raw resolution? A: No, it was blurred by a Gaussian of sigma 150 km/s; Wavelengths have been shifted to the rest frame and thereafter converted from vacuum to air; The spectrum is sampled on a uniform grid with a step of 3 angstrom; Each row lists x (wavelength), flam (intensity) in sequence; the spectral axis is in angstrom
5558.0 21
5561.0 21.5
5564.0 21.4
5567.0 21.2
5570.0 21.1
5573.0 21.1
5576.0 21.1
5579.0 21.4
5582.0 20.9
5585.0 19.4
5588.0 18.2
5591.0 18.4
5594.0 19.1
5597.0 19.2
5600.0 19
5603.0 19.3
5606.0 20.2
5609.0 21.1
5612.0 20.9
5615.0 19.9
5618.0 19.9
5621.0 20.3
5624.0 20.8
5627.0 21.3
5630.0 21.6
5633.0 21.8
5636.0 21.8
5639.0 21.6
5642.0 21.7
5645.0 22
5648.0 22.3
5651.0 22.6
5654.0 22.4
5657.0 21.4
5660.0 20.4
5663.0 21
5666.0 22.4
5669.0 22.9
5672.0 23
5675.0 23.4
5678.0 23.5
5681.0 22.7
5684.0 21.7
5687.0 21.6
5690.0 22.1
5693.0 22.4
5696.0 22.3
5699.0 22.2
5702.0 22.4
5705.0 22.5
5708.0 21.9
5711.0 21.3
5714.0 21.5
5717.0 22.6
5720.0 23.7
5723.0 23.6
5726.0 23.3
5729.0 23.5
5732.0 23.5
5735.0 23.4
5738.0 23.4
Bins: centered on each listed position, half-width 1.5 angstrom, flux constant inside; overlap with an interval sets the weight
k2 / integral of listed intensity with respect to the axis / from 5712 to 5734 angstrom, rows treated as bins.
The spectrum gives 507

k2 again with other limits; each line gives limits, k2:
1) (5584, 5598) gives 264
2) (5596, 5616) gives 399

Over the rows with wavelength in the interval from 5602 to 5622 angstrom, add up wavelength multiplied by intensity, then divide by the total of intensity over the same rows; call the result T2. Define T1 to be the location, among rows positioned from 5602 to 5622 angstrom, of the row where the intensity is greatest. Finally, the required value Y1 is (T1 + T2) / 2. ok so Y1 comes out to 5610.5 angstrom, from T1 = 5609.0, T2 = 5612.0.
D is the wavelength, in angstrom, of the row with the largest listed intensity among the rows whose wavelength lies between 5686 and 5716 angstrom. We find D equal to 5705.0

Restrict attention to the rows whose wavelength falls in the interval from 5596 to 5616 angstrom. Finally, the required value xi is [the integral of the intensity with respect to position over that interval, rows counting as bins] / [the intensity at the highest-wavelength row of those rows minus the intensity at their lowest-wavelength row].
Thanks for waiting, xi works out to 570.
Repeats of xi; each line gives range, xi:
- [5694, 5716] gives -606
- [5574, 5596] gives -218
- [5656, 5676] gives 221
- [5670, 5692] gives -552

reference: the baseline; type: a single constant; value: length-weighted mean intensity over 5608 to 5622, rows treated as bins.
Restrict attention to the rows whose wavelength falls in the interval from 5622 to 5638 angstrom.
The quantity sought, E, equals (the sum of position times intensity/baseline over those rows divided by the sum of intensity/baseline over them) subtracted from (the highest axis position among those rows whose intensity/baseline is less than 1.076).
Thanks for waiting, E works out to 5.9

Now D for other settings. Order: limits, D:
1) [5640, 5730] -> 5720.0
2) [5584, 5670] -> 5669.0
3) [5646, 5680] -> 5678.0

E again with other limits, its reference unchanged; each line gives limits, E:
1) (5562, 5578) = 6.0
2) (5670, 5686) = 6.1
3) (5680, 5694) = 0.0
